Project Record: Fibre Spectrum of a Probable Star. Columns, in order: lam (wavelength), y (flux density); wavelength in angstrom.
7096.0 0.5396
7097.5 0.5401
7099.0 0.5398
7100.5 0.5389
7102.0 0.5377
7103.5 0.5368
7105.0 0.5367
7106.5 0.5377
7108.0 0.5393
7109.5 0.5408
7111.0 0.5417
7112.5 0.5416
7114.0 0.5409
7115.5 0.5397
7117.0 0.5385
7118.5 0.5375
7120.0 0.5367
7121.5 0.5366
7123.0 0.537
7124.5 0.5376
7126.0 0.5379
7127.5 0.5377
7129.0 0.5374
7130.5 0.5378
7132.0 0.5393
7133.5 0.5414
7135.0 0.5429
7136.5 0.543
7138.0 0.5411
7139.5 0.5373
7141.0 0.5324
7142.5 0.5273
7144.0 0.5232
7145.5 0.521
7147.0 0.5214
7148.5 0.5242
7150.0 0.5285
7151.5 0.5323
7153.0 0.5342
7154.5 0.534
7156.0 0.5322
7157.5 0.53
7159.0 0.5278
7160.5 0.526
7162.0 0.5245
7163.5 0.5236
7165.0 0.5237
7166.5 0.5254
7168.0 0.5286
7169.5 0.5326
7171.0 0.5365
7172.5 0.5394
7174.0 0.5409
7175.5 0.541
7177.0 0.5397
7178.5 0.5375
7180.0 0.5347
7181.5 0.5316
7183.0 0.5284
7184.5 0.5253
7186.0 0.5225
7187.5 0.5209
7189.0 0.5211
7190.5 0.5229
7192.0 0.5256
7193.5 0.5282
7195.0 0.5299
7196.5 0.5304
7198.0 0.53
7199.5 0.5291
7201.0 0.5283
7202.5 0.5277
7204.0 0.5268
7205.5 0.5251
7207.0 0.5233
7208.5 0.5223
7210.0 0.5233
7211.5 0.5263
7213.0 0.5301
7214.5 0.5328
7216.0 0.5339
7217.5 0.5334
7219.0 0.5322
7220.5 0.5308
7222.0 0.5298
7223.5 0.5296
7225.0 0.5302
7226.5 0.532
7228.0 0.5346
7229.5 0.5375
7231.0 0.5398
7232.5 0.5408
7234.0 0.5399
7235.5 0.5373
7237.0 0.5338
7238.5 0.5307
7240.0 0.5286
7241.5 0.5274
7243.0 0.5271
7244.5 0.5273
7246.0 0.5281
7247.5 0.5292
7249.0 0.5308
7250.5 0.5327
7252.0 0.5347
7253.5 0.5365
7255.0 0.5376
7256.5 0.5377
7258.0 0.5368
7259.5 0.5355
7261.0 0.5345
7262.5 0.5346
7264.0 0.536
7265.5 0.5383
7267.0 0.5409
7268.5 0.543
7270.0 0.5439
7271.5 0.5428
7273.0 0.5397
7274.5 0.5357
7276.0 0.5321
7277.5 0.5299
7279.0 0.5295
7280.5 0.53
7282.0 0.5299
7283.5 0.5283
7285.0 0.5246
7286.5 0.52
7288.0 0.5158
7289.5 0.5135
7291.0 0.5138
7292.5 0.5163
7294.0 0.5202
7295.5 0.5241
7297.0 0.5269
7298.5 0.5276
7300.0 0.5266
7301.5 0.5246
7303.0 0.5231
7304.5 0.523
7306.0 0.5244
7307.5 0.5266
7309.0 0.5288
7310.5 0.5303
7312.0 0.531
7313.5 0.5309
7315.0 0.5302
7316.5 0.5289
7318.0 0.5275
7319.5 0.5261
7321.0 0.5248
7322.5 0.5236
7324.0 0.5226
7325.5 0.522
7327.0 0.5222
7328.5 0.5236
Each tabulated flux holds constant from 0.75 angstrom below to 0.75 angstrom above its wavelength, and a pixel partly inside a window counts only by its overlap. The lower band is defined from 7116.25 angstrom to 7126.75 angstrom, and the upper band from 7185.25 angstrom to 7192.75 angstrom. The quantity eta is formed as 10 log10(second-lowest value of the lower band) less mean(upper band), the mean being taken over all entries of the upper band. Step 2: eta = -3.23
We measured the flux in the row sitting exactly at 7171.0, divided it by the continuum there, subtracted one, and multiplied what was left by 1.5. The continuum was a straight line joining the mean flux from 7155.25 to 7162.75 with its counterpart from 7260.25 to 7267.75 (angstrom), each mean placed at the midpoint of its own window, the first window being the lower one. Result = 0.021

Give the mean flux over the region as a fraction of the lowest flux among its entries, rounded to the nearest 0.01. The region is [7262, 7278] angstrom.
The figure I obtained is 1.02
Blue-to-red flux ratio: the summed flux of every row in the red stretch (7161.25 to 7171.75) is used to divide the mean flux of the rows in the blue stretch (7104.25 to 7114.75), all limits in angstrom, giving 0.146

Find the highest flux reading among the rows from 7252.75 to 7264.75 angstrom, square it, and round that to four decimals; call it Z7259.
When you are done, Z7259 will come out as 0.2891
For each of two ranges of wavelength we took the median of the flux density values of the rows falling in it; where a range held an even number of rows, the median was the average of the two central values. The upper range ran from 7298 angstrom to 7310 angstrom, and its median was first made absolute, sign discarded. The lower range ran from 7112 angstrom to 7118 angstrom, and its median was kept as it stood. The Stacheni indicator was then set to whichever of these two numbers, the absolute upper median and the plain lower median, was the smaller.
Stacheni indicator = 0.526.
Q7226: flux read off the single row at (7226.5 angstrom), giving 0.532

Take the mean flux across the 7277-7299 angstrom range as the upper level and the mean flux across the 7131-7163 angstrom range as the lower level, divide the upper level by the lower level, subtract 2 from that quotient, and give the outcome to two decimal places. -1.02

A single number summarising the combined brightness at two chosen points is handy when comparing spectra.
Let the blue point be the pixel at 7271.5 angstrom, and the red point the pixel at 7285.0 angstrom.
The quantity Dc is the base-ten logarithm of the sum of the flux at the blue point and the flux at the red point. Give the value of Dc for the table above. 0.0283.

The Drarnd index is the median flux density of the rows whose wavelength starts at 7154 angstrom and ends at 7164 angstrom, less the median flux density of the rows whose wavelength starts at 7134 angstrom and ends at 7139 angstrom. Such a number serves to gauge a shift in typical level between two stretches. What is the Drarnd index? -0.015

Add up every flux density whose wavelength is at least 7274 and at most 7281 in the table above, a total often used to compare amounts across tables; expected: 2.66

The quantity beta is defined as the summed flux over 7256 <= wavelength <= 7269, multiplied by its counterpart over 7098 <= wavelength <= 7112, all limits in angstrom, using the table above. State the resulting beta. 23.5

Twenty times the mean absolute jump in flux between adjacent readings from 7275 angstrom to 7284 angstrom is 0.019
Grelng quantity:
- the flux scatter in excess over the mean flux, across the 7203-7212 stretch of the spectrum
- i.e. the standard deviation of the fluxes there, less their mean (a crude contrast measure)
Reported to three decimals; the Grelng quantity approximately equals -0.523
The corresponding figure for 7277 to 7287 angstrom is -0.524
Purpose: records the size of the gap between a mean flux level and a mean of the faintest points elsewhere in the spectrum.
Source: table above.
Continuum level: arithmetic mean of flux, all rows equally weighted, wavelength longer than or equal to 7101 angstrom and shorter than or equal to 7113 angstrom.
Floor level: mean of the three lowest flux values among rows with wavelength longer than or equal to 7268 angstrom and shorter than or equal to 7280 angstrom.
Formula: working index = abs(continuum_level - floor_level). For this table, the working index 0.0085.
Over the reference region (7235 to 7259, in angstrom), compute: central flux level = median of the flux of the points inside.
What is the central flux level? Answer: 0.532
